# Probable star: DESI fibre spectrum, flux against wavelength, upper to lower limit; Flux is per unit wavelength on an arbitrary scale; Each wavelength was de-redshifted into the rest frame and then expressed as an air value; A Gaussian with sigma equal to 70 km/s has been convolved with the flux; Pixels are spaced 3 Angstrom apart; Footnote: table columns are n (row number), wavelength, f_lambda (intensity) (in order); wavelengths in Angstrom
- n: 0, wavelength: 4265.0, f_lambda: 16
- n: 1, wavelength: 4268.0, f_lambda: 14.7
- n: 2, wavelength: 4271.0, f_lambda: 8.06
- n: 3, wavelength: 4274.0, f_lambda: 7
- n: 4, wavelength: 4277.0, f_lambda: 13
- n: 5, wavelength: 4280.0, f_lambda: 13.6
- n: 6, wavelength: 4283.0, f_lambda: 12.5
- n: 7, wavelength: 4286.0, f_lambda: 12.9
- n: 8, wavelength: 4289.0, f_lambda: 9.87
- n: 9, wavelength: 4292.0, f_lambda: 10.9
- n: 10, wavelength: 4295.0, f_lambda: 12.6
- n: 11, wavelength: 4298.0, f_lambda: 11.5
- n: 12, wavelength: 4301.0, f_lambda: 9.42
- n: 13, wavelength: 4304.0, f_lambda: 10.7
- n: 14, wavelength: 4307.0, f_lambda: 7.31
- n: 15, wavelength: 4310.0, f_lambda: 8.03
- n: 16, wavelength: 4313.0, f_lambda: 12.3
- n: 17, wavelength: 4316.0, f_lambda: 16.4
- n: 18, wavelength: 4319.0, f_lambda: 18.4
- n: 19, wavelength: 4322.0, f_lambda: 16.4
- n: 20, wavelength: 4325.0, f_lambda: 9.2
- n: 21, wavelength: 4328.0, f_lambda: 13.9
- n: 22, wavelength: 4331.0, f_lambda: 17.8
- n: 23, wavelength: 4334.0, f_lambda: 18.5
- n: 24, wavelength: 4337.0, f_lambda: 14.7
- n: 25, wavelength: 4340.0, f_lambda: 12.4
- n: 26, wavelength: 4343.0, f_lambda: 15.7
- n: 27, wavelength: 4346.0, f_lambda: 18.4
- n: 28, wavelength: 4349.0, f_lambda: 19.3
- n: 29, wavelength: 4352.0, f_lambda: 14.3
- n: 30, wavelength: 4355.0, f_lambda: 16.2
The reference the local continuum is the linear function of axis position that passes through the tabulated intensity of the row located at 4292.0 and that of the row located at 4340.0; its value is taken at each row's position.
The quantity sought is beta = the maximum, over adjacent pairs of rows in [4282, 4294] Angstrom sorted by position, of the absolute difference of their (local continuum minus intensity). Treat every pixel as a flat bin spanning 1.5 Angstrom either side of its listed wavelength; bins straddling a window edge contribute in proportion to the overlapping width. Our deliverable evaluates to 3.1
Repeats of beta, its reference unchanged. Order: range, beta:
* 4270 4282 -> 5.9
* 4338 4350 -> 3.2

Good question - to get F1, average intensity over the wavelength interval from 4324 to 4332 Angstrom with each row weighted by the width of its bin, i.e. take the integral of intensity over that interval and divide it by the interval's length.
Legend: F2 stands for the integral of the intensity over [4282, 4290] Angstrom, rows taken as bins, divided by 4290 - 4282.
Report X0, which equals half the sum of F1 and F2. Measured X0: 12.7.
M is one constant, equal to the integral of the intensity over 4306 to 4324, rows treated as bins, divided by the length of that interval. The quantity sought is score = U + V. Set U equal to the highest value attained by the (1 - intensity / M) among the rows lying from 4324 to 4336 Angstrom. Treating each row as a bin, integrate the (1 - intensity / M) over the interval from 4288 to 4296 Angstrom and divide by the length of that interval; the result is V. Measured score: 0.46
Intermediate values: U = 0.30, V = 0.2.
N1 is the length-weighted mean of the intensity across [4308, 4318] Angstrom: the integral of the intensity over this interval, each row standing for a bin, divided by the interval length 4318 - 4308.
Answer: 12.3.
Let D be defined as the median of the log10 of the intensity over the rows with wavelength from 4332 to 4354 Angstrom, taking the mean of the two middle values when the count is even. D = 1.20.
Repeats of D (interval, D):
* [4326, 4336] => 1.25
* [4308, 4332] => 1.18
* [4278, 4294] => 1.10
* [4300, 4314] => 0.97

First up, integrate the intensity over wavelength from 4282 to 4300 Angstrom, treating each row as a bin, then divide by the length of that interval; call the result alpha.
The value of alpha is 12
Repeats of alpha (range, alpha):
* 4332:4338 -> 17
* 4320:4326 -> 14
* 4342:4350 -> 18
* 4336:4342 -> 14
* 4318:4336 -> 16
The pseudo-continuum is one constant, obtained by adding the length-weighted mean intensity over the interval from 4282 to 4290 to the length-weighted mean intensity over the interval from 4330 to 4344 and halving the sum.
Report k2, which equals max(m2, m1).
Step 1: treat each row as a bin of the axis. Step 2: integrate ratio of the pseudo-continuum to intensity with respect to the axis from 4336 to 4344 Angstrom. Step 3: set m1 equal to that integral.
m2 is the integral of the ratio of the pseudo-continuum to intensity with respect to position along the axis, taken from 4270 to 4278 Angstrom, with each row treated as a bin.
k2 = 12.8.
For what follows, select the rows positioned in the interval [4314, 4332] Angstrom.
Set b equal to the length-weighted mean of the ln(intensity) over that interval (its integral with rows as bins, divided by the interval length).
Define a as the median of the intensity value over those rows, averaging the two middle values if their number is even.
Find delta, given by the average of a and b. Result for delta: 10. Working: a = 16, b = 2.70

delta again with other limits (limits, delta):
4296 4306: 7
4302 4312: 5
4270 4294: 7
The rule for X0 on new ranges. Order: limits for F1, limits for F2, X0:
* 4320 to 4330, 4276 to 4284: 13.4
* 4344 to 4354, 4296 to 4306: 13.8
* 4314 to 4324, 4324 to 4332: 15.0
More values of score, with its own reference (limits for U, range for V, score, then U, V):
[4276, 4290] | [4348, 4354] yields 0.00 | 0.25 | -0.3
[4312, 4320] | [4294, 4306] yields 0.25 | 0.07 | 0.2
